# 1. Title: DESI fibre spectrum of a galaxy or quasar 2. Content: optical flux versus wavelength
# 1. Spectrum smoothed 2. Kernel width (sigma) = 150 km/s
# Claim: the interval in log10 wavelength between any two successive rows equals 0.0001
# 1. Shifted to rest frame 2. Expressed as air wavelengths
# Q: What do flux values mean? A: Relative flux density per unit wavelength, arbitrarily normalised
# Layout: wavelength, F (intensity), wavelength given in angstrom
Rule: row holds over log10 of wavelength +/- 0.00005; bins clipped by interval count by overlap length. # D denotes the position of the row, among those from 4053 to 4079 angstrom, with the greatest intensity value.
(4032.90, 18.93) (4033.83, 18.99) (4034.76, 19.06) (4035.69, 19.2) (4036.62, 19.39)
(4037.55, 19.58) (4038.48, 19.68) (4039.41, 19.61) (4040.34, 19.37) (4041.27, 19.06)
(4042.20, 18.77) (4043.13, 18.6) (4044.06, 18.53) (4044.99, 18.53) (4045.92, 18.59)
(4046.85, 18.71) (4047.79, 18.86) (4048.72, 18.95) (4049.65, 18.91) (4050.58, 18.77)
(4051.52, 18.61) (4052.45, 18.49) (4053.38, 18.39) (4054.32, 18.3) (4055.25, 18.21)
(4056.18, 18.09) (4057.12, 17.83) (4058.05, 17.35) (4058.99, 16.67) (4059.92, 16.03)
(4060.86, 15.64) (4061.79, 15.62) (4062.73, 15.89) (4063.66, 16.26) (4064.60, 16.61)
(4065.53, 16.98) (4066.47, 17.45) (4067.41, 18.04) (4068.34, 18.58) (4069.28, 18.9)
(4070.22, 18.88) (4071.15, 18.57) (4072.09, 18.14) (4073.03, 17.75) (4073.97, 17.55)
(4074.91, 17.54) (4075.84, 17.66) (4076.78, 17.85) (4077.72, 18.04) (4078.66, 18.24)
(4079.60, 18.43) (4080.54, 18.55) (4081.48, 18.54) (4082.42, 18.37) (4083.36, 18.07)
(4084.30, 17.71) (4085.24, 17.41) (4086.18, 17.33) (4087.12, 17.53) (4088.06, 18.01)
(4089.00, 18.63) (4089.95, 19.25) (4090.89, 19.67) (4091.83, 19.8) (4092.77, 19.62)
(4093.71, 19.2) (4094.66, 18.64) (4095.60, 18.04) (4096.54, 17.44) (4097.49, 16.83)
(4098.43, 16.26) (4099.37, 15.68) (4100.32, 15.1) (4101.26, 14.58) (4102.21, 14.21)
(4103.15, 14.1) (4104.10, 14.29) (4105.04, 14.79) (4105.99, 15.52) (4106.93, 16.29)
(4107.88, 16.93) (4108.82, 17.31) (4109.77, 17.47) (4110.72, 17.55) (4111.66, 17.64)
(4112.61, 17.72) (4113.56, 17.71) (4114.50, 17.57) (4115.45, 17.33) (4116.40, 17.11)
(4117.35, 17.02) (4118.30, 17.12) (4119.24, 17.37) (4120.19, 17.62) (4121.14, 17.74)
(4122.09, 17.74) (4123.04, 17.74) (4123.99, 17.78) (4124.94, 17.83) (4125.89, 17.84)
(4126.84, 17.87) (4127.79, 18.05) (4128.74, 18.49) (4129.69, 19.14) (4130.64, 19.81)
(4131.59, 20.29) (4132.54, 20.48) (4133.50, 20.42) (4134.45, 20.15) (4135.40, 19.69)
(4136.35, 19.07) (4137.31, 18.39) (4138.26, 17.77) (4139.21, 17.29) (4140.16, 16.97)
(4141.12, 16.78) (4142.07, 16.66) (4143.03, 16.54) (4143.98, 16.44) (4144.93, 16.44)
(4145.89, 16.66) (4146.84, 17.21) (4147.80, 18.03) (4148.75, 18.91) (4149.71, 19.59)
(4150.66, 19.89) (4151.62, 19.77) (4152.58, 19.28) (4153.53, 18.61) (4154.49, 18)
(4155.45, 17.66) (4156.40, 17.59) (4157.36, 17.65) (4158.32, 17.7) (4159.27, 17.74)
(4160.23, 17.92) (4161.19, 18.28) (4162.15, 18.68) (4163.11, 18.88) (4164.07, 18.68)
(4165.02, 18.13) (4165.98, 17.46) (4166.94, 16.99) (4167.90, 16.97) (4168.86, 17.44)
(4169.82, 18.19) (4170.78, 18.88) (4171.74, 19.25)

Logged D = 4069.28 angstrom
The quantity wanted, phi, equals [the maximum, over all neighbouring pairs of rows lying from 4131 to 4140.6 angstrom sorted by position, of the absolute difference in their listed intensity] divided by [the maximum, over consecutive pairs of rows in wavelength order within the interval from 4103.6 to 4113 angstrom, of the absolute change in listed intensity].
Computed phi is 0.9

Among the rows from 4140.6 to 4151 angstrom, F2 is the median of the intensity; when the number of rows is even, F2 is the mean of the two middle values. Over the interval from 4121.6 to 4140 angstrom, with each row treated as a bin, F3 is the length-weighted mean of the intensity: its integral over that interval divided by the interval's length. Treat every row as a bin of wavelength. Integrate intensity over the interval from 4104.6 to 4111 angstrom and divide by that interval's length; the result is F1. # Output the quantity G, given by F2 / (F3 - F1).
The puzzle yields 8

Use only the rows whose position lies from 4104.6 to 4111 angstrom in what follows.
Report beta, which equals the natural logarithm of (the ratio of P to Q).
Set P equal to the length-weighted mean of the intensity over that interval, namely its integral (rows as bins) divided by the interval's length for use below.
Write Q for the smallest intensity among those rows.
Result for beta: 0.11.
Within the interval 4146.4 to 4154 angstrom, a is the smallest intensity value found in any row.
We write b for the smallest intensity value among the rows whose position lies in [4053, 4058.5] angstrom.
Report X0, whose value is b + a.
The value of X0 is 34.6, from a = 17.21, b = 17.35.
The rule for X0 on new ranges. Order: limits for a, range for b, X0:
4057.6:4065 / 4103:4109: 29.7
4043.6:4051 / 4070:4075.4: 36.1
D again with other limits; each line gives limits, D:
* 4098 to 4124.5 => 4123.99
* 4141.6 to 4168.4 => 4150.66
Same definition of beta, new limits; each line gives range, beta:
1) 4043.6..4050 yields 0.01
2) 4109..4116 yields 0.01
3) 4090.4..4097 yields 0.08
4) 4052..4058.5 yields 0.04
